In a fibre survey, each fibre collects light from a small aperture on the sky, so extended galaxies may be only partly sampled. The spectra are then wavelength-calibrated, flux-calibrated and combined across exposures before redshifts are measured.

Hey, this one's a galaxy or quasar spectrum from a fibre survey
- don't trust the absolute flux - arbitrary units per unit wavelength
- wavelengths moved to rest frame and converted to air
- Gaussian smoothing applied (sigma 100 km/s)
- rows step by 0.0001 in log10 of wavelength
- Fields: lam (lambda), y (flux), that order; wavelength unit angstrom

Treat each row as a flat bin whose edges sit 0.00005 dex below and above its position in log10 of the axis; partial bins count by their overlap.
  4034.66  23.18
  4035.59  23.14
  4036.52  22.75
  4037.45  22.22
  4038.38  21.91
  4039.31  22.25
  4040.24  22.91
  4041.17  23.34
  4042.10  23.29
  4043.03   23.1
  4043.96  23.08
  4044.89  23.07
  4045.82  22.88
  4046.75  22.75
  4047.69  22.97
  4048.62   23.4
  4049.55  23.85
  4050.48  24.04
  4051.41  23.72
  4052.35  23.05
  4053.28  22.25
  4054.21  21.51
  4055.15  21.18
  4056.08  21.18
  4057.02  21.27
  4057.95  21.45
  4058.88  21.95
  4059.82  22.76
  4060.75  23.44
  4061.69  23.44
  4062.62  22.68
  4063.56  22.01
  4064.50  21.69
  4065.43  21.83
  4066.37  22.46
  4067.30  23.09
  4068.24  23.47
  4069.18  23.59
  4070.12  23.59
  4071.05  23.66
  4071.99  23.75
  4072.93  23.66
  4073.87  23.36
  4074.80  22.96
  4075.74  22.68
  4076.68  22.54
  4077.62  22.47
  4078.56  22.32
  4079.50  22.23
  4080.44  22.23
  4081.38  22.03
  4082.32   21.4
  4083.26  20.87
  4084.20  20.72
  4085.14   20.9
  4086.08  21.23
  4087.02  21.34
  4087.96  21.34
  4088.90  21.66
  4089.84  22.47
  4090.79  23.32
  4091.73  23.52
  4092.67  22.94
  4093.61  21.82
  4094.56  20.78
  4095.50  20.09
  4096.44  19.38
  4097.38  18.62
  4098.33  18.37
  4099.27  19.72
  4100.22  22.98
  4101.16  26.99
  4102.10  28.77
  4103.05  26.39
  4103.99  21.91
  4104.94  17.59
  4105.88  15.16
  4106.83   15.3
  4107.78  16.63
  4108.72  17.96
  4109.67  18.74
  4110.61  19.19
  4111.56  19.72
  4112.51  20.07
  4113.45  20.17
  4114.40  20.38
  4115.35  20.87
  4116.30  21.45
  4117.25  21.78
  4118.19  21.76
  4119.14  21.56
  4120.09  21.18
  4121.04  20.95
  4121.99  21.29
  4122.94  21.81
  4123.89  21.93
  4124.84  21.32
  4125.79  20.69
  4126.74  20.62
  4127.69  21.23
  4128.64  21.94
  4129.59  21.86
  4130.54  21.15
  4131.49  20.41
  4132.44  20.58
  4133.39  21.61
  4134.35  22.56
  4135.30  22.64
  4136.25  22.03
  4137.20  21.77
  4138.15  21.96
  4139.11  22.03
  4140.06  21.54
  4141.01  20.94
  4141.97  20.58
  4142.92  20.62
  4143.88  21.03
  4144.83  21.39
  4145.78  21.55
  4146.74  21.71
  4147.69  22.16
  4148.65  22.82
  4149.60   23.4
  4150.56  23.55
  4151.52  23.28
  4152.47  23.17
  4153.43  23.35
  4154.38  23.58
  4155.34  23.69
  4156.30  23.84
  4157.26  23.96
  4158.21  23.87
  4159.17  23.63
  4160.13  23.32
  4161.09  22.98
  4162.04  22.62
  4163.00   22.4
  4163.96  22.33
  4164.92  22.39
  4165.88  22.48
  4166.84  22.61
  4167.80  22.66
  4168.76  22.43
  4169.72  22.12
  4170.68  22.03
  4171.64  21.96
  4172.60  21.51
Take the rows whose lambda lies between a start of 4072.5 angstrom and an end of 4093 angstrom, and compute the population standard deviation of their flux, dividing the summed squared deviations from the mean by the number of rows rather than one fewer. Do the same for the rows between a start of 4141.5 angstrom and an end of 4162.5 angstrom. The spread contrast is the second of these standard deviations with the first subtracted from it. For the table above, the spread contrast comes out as 0.2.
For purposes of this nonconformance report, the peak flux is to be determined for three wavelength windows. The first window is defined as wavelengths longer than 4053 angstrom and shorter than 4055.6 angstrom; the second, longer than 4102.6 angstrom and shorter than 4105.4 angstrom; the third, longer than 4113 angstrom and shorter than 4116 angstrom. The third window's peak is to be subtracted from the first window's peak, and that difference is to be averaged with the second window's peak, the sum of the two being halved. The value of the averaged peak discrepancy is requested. 13.9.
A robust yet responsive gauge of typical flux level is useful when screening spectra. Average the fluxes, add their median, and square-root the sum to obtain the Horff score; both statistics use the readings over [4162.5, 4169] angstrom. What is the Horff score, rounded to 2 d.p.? 6.70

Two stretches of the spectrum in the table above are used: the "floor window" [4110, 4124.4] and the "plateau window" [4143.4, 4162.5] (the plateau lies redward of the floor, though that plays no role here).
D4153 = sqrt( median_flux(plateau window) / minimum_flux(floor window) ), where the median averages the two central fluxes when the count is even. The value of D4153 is 1.10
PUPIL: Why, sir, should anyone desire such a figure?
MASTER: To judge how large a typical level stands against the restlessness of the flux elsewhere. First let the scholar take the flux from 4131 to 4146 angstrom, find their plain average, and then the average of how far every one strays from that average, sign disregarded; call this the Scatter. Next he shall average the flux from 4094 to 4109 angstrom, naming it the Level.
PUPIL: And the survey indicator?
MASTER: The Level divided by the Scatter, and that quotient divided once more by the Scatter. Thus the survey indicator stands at 61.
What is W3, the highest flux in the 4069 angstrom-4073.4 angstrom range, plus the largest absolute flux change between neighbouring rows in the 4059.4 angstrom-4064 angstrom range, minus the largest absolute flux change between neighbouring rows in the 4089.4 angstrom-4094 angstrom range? 23.4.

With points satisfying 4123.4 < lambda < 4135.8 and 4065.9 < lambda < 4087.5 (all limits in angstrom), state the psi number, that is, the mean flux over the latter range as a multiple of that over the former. 1.048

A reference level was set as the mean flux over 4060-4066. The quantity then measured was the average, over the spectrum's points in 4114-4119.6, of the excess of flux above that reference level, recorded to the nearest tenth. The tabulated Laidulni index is -1.2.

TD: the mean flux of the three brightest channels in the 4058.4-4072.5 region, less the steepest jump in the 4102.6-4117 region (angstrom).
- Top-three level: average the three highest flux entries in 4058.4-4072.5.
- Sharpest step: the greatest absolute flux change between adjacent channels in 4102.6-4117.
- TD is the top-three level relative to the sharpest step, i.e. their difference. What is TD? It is 19.2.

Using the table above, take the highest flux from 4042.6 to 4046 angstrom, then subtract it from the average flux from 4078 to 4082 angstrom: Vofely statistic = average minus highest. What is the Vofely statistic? -0.9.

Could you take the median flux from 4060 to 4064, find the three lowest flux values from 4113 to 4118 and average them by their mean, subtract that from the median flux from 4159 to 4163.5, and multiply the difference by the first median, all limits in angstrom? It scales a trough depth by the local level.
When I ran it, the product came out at 58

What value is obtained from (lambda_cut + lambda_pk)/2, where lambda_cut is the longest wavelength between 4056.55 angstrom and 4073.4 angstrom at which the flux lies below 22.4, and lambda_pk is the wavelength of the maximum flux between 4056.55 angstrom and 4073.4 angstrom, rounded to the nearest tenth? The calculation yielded 4068.7 angstrom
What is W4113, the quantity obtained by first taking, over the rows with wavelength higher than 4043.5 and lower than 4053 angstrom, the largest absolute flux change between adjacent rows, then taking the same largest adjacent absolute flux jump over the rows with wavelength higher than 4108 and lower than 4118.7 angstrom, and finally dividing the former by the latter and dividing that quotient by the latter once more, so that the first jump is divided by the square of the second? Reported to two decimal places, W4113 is 1.10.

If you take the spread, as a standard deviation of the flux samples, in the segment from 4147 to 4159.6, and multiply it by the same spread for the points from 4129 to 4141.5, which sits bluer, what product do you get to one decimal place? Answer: 0.3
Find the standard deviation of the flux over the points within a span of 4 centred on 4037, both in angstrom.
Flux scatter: 0.5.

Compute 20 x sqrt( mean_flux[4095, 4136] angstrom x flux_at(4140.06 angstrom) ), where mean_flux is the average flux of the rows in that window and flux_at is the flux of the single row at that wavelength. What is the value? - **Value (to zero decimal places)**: 424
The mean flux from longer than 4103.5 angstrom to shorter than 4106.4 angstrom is 18.2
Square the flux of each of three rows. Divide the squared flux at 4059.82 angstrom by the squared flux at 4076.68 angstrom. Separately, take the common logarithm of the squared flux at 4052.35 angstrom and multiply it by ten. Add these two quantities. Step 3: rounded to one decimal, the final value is 28.3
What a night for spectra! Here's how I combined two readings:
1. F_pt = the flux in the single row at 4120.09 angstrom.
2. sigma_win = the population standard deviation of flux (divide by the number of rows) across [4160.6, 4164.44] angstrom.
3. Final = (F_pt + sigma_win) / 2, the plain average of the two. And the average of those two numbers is 10.7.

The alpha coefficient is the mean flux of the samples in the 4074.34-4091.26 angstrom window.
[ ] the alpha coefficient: 21.9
